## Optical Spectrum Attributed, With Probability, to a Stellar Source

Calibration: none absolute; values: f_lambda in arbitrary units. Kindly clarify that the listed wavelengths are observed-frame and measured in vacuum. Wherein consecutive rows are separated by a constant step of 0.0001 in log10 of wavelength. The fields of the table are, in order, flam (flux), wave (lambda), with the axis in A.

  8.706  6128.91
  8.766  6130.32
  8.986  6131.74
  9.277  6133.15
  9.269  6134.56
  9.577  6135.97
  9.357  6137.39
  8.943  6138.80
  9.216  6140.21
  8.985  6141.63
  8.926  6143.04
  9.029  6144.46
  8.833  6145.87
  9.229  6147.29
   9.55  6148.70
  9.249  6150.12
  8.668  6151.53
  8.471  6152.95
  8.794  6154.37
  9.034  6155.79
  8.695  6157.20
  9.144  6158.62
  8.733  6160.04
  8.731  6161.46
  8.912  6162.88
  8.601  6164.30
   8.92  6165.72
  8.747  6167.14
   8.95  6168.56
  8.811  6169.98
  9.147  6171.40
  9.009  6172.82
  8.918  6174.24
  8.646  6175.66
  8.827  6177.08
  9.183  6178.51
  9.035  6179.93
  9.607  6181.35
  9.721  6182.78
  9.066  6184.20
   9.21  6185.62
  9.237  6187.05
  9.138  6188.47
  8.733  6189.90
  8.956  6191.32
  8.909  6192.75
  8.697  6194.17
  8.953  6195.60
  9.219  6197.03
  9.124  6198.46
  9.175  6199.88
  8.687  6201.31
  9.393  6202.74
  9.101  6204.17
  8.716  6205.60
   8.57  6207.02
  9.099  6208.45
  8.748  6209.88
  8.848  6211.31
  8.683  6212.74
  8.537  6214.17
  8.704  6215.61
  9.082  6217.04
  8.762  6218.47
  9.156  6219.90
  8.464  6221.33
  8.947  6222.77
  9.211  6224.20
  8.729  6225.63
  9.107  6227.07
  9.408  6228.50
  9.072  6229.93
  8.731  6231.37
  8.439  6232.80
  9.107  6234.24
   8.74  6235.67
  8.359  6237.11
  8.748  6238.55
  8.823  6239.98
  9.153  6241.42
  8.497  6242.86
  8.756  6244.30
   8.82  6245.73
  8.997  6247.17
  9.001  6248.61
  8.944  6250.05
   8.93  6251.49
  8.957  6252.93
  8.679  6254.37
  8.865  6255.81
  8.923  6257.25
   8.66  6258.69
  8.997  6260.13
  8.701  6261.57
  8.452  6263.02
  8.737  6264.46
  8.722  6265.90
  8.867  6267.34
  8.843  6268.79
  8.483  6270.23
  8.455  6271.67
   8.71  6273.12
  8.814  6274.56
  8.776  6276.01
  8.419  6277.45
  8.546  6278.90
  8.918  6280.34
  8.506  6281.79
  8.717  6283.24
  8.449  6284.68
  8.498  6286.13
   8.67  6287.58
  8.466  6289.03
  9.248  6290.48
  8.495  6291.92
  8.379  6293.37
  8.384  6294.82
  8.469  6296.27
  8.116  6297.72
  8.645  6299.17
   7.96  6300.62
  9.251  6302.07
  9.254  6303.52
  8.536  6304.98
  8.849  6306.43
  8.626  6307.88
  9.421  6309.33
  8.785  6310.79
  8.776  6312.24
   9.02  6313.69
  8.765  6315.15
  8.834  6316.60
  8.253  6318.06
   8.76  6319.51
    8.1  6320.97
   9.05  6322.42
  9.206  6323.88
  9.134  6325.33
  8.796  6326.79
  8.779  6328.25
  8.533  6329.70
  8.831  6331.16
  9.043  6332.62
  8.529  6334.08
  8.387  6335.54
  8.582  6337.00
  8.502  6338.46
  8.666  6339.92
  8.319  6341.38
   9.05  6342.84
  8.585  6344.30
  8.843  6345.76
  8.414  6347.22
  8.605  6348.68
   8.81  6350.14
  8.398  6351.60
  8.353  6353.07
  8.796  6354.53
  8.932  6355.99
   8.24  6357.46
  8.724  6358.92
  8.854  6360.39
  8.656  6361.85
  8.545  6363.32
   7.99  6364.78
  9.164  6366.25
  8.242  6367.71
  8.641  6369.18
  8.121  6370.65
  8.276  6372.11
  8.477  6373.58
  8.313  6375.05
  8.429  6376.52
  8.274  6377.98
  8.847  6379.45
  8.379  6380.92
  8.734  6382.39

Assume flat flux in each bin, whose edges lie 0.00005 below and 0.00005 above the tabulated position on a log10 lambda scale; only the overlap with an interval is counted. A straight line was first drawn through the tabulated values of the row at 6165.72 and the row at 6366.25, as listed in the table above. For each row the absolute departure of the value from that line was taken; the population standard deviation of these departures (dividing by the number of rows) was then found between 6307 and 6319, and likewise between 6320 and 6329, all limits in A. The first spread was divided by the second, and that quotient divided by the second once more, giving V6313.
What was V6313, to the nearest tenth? 1.8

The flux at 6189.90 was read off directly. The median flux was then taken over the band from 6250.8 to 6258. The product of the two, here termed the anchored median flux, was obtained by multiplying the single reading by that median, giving 78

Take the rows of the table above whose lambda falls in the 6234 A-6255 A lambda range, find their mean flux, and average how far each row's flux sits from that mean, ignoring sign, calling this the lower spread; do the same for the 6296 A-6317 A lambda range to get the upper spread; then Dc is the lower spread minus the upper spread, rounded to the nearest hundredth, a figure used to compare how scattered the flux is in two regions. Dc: -0.12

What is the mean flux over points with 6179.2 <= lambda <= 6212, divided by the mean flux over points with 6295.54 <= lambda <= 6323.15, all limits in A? 1.04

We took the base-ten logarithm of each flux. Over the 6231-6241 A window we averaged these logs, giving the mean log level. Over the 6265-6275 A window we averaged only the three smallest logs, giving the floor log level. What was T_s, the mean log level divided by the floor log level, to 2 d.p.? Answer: 1.01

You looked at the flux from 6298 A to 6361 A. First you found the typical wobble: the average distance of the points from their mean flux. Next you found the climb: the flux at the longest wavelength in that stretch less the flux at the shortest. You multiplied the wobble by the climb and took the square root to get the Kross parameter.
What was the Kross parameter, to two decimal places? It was 0.23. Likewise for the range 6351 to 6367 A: 0.46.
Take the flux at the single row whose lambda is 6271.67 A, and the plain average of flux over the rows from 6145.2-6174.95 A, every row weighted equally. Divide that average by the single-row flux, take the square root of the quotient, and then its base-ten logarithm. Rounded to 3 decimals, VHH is 0.011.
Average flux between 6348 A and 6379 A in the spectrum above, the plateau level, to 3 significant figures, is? 8.52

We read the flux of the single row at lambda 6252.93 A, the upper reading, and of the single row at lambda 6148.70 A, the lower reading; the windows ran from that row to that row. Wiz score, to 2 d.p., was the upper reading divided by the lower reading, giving 0.94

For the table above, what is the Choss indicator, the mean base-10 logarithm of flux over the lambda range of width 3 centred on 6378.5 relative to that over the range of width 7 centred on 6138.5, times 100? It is 96.7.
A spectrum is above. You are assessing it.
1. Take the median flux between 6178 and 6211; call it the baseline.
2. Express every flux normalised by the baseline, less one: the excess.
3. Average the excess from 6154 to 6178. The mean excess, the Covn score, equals -0.026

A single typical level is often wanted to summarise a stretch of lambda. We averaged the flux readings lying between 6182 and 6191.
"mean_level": 9.18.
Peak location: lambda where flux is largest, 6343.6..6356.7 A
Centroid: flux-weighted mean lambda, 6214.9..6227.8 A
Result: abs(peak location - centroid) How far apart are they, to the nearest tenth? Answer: 134.6 A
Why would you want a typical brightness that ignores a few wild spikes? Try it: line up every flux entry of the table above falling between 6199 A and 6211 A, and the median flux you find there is 8.92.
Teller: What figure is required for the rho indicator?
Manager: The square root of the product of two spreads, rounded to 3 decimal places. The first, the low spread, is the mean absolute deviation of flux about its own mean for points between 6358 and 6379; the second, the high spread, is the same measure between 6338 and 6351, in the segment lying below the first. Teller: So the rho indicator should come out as 0.208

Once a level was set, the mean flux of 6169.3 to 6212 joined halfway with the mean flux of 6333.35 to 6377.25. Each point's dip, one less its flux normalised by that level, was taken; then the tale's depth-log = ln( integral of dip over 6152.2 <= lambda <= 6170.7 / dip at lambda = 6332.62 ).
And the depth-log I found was 0.7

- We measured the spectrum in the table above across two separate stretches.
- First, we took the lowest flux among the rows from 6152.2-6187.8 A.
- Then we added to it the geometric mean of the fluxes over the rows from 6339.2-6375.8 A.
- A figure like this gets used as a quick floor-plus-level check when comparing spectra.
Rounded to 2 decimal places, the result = 17.03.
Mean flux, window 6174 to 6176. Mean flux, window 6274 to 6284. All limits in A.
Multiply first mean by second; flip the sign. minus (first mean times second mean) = -76.1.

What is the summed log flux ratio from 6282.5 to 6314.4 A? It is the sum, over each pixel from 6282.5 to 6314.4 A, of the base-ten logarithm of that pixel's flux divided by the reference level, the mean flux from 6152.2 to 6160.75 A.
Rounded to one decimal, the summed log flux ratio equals -0.1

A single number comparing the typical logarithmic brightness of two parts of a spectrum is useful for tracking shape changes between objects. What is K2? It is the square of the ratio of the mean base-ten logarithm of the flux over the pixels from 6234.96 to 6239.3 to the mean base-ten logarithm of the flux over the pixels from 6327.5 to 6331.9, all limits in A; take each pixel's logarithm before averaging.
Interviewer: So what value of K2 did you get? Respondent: 0.99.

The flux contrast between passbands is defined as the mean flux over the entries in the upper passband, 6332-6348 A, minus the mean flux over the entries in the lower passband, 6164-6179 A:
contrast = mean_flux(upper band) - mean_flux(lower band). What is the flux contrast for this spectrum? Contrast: -0.26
